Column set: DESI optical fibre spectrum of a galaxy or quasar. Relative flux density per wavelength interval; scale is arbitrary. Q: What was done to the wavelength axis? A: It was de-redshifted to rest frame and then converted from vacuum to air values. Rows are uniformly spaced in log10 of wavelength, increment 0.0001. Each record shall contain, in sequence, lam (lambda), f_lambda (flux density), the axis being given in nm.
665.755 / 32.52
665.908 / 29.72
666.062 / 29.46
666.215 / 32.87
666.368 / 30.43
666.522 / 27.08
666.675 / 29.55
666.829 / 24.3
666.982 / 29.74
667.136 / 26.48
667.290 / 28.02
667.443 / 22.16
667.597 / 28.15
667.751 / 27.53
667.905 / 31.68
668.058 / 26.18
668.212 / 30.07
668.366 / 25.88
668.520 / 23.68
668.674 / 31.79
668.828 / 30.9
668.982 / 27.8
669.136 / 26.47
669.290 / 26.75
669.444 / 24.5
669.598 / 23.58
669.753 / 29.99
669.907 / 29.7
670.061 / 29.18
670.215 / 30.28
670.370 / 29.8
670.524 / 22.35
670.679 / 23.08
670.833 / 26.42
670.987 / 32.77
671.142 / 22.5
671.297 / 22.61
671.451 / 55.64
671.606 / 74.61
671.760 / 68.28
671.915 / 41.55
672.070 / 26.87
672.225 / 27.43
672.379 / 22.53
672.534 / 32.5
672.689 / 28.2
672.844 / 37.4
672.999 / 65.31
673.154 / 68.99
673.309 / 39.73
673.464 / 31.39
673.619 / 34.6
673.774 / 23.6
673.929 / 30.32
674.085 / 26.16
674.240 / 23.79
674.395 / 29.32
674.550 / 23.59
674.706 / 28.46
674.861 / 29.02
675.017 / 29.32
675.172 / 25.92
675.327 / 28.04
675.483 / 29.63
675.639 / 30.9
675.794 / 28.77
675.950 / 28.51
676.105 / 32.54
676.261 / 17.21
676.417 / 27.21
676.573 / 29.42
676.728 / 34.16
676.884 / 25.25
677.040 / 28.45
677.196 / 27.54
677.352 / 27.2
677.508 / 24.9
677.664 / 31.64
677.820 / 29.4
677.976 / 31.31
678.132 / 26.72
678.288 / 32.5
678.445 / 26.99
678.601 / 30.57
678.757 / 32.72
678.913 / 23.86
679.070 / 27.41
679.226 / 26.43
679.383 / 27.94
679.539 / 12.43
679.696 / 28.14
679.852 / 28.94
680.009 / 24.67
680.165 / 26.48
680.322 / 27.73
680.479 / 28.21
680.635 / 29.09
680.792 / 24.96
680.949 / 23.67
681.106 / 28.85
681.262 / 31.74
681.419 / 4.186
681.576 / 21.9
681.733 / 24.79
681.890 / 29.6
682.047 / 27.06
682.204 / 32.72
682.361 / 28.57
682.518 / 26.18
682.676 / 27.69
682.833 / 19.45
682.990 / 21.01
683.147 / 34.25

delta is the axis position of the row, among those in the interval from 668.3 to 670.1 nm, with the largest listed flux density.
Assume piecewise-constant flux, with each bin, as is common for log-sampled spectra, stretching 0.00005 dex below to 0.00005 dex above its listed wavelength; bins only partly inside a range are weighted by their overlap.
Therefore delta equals 668.674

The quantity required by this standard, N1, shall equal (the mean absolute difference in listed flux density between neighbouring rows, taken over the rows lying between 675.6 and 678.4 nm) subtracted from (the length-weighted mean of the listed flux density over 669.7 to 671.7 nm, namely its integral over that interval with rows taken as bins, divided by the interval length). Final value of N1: 29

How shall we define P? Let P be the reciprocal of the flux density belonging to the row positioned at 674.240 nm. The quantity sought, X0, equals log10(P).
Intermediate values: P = 0.0420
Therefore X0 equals -1.38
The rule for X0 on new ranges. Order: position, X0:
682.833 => -1.29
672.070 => -1.43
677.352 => -1.43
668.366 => -1.41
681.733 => -1.39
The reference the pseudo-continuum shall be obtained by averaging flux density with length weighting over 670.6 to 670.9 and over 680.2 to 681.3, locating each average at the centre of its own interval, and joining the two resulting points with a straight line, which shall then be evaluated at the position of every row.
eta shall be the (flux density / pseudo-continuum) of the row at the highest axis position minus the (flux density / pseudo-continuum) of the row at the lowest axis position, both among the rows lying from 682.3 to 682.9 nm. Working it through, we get -0.3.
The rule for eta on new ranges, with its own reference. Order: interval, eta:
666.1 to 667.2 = -0.3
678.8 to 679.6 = -0.4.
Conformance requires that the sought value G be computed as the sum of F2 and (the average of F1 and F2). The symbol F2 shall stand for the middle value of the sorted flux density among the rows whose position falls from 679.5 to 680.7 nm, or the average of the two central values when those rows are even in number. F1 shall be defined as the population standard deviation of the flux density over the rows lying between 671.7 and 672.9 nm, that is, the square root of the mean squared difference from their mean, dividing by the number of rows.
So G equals 49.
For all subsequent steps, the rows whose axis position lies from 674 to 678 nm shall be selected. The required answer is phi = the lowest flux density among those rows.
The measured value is 17.21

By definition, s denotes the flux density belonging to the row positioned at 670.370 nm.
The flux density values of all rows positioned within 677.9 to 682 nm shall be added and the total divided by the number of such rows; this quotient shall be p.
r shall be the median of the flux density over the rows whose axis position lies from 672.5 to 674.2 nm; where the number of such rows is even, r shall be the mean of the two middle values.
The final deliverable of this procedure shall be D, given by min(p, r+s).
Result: 26.2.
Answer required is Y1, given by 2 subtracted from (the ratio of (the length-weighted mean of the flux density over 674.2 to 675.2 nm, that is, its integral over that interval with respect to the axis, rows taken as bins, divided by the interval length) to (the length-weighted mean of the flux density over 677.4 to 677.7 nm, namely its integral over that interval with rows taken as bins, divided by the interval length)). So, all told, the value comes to -1.0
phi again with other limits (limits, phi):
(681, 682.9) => 4.186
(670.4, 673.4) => 22.35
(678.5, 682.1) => 4.186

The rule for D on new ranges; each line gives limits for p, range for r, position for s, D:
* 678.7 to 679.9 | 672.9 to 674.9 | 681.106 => 26.0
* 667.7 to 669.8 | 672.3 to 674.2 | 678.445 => 27.6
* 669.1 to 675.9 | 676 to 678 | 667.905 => 32.8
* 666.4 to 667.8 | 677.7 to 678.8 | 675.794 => 27.0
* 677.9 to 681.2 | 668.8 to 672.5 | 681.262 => 27.1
